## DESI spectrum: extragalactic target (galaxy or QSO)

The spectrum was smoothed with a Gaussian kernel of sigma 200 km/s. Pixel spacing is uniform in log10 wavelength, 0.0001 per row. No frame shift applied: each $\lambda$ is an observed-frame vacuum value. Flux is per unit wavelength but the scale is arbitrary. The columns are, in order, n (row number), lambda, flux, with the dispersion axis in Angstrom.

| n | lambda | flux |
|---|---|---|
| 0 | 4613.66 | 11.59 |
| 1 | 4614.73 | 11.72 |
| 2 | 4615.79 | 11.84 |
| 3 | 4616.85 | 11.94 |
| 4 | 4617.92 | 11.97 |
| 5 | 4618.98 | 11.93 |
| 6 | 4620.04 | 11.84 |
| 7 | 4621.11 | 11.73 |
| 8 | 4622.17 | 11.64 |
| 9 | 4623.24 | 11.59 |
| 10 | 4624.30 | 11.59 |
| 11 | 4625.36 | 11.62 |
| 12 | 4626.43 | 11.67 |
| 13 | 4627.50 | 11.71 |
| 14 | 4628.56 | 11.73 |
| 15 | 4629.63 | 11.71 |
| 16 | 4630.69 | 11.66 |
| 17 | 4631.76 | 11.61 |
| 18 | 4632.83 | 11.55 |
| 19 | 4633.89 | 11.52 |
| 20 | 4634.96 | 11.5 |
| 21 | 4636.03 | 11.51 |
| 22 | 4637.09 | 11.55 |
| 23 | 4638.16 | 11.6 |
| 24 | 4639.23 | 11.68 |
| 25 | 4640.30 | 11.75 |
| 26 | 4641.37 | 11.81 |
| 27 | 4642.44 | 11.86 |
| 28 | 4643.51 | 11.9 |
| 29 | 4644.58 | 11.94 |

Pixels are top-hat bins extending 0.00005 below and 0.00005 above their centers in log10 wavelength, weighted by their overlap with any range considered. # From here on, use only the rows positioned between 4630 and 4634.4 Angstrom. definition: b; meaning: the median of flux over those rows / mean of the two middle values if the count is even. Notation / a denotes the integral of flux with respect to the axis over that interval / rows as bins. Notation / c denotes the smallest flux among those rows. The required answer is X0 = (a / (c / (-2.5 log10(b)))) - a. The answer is -63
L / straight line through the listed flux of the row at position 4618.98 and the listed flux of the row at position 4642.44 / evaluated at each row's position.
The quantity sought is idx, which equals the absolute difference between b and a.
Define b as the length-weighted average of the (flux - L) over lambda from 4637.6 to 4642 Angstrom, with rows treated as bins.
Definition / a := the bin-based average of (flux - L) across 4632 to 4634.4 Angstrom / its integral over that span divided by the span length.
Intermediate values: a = -0.34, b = -0.16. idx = 0.19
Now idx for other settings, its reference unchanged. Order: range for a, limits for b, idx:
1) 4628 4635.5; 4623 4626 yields 0.03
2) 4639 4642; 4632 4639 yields 0.22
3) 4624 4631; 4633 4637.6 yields 0.13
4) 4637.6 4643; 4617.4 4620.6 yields 0.11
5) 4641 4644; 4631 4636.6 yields 0.34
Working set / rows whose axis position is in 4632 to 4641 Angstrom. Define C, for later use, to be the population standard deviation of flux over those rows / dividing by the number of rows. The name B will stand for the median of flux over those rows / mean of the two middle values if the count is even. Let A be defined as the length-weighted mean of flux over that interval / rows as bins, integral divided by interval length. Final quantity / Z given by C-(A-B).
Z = 0.048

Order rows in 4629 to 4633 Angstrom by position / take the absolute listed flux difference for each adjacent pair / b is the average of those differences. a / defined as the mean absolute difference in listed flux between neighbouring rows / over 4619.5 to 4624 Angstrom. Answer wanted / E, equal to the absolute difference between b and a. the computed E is 0.030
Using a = 0.08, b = 0.053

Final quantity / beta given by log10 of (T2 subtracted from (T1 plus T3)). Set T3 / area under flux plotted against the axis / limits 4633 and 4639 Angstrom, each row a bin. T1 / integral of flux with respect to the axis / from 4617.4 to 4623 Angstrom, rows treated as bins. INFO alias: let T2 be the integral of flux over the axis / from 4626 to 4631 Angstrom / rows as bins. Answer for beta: 1.89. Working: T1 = 66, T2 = 58.5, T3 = 69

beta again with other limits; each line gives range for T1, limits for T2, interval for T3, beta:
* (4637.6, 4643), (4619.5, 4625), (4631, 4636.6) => 1.80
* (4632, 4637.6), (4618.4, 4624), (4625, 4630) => 1.76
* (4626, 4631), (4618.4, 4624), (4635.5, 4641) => 1.75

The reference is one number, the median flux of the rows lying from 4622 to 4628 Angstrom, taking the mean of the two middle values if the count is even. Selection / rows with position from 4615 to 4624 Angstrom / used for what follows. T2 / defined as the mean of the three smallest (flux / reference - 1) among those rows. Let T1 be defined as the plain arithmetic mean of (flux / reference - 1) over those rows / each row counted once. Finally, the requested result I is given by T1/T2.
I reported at 7.7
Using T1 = 0.015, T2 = 0.002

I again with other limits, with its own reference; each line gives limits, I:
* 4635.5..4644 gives -1.0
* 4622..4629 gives -0.7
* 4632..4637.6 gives 0.9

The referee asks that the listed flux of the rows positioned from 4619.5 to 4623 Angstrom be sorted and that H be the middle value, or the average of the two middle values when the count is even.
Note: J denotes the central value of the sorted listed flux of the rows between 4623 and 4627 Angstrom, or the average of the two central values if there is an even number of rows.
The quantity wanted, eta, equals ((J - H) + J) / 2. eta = 5.7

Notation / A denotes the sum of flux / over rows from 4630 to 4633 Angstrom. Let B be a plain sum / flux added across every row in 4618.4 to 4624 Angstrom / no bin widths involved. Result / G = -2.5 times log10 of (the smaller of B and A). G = -3.855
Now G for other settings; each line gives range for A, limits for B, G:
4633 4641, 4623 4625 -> -3.413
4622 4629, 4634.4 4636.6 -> -3.405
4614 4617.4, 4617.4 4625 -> -3.876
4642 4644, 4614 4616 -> -3.430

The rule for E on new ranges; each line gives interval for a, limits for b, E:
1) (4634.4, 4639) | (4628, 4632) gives 0.007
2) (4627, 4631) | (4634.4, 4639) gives 0.003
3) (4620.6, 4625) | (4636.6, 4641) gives 0.020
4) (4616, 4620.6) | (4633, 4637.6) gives 0.030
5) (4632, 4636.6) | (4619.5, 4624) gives 0.063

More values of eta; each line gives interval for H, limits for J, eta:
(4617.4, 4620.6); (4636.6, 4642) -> 5.7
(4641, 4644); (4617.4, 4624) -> 5.9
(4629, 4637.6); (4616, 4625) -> 6.0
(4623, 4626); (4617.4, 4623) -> 6.0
